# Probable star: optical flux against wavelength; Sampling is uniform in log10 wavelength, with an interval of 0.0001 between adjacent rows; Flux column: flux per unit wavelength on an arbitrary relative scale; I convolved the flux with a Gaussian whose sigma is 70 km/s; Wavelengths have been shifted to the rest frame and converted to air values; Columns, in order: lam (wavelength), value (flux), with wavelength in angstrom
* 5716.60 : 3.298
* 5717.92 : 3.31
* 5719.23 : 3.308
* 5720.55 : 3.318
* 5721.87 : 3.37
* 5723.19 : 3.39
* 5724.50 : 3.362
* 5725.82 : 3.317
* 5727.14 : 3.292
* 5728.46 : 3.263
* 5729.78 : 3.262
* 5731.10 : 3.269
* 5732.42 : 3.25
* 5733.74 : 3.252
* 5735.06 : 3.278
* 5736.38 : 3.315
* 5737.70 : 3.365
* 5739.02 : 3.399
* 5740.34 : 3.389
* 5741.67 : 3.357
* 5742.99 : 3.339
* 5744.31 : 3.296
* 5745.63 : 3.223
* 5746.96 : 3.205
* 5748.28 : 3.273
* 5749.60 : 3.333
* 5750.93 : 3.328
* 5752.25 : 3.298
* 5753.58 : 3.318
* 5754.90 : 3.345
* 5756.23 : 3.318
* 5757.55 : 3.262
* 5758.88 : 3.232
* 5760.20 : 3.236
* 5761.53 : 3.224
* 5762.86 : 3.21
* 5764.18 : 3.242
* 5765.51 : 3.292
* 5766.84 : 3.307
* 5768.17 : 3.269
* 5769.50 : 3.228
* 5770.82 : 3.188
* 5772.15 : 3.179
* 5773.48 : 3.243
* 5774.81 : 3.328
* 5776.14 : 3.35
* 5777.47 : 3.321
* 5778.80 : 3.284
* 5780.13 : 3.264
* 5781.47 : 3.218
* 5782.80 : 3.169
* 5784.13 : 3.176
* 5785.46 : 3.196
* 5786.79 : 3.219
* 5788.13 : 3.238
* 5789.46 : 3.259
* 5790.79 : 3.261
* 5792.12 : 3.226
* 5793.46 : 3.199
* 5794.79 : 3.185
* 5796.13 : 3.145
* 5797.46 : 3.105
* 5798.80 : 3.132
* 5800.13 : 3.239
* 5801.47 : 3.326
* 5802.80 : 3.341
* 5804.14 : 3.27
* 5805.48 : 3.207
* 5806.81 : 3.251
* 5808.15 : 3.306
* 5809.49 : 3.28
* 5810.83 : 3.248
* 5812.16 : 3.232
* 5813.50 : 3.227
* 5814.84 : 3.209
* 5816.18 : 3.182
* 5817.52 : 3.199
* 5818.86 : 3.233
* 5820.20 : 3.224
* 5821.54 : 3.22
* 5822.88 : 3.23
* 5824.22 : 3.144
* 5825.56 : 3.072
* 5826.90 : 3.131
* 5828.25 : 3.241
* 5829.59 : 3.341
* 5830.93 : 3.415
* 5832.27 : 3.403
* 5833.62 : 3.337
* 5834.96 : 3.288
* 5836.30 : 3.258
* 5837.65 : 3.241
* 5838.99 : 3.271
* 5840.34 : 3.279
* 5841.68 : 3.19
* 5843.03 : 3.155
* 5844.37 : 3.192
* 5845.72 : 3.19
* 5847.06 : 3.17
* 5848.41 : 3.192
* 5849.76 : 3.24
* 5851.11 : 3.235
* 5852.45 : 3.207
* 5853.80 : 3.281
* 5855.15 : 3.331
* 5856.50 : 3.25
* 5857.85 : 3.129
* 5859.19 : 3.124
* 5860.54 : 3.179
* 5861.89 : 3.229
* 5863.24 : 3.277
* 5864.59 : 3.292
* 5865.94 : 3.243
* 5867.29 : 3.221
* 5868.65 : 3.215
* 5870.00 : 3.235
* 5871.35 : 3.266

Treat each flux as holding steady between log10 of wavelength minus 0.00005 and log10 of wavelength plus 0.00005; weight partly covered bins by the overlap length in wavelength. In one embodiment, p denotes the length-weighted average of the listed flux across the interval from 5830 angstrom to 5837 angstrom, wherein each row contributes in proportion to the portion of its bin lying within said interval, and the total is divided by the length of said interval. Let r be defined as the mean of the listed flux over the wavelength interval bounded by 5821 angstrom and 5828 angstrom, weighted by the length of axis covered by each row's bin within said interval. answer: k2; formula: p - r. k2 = 0.18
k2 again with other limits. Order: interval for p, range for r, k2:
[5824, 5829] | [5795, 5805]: -0.07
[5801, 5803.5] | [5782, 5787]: 0.14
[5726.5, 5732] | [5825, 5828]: 0.15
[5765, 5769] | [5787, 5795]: 0.05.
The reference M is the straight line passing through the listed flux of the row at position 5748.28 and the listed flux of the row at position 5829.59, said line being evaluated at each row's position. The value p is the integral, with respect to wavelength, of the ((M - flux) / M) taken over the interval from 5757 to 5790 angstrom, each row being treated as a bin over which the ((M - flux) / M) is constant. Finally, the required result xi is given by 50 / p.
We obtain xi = 102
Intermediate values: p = 0.5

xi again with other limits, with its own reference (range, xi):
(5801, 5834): 62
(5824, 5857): 48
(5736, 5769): -276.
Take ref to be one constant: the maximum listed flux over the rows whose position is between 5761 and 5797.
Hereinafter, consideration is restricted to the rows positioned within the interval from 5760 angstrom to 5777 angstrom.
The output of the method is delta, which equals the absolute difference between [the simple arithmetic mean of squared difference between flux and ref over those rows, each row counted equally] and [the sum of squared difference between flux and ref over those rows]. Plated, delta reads 0.14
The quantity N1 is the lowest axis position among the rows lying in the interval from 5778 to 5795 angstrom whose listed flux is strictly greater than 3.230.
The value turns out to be 5778.80 angstrom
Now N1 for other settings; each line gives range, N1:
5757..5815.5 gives 5757.55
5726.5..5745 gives 5727.14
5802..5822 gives 5802.80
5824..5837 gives 5828.25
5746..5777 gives 5748.28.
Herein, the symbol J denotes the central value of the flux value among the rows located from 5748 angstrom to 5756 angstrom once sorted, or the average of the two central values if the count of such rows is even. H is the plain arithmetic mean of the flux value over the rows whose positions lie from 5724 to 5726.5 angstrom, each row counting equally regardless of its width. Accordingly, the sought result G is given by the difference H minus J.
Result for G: 0.02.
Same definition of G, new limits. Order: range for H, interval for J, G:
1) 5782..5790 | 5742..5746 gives -0.09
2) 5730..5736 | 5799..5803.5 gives -0.06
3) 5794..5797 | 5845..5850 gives -0.03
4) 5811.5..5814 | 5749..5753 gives -0.10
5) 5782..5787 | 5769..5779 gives -0.07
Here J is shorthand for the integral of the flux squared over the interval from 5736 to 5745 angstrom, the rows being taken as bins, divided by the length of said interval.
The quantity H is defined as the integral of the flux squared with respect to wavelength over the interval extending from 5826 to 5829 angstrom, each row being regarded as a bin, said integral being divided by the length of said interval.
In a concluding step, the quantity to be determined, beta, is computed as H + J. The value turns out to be 21.4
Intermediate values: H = 10.11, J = 11.2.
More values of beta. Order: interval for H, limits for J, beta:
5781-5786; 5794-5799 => 20.1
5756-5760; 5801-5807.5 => 21.4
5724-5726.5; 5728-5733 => 21.8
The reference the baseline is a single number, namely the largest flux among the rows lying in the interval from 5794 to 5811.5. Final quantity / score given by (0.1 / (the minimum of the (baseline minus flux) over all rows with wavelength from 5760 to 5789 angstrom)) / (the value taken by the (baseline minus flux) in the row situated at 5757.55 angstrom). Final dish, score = -141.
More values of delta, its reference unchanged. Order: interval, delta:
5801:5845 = 0.51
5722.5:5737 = 0.05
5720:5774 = 0.28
